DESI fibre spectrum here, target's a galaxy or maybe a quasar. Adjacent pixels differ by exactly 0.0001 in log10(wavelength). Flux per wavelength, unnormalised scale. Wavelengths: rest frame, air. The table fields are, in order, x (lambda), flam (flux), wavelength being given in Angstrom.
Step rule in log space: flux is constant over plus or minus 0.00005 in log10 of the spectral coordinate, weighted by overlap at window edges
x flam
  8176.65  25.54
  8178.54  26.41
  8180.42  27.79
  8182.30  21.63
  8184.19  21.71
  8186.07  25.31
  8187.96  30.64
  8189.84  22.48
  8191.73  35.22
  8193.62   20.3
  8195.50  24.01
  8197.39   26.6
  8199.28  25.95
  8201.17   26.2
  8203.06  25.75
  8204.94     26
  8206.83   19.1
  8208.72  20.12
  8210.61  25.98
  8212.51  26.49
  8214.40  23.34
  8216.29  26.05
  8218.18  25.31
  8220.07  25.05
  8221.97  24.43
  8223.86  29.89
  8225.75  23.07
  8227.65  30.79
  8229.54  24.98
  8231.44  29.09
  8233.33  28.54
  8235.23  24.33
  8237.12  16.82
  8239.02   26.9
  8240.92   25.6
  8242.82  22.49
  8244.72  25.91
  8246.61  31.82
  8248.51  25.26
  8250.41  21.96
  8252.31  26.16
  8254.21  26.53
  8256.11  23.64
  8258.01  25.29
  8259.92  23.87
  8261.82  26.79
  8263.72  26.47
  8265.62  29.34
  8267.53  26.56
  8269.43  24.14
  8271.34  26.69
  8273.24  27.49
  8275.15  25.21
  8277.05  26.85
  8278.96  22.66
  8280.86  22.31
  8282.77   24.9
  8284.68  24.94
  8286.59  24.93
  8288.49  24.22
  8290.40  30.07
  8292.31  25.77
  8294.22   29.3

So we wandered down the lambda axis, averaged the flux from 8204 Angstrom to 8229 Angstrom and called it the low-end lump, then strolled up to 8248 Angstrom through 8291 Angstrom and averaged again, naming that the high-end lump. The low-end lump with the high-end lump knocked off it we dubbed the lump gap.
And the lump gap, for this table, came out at -0.4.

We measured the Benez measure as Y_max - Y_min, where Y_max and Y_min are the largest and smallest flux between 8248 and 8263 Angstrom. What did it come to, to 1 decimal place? 4.8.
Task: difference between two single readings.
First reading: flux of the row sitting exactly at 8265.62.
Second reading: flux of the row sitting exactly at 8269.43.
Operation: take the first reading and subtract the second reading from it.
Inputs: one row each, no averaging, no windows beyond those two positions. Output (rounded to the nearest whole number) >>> 5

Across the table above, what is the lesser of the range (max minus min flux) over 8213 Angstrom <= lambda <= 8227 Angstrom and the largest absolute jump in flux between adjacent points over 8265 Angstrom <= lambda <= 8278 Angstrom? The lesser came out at 2.8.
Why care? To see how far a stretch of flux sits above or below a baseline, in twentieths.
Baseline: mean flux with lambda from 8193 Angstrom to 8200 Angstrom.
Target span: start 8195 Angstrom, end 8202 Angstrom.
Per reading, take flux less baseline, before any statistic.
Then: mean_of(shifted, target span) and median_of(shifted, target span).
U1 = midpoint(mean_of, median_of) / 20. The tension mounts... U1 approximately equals 0.08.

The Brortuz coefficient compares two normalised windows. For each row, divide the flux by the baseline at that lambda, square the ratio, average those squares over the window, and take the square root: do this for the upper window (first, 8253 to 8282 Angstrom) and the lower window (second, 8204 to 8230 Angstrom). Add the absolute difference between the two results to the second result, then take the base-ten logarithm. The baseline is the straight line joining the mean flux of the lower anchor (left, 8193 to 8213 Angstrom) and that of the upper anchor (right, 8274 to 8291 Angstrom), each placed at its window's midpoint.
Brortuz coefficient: 0.02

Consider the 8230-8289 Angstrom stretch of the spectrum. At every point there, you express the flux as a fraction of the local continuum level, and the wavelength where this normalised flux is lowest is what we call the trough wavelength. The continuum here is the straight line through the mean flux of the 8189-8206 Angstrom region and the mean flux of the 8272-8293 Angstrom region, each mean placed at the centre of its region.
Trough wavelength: 8237.12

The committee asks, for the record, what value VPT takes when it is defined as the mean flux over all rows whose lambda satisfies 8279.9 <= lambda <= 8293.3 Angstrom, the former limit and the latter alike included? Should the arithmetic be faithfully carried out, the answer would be 25.3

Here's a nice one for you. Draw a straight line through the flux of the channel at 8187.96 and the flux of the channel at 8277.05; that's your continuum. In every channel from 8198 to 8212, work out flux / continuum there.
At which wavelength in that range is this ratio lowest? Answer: 8206.83 Angstrom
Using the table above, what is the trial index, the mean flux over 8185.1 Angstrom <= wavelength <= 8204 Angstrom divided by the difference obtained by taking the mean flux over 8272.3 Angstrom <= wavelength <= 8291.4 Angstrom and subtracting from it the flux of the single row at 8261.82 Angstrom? -18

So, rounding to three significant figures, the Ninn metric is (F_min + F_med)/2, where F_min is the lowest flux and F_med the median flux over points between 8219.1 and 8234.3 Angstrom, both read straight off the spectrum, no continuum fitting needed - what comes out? 24.9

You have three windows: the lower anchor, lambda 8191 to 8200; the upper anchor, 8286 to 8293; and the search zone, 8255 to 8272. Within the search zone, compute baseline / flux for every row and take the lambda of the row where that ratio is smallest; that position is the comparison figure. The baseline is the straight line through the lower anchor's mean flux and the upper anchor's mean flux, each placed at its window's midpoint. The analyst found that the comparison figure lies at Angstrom 8265.62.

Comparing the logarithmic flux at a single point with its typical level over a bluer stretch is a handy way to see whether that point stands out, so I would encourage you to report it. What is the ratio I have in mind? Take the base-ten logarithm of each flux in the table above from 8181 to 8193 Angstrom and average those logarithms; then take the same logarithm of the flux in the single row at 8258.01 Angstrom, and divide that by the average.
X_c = 1.00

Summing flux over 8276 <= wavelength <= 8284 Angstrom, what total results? 97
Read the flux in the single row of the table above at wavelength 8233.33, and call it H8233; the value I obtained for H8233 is 28.54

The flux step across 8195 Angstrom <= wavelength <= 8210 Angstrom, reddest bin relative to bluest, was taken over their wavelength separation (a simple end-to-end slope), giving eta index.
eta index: -0.29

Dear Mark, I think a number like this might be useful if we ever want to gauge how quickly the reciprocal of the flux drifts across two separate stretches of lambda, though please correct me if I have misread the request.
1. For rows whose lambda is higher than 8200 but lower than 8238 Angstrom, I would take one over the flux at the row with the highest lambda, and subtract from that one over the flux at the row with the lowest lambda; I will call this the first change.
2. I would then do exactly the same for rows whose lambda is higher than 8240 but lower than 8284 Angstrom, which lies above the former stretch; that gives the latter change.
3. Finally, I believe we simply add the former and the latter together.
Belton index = 0.022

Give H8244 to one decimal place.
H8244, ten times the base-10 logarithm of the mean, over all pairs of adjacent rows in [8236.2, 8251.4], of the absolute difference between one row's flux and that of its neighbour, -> 6.8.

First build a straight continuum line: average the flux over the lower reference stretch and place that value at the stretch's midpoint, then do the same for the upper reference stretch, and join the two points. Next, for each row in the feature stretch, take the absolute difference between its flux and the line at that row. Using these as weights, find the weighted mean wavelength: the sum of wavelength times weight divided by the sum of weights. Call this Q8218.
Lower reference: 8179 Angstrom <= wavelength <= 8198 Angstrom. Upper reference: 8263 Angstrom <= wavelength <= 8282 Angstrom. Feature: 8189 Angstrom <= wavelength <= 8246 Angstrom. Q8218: 8215.5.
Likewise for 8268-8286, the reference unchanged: 8277.4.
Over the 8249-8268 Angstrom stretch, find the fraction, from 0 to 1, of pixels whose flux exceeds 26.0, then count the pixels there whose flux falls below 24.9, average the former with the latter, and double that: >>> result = 3.6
